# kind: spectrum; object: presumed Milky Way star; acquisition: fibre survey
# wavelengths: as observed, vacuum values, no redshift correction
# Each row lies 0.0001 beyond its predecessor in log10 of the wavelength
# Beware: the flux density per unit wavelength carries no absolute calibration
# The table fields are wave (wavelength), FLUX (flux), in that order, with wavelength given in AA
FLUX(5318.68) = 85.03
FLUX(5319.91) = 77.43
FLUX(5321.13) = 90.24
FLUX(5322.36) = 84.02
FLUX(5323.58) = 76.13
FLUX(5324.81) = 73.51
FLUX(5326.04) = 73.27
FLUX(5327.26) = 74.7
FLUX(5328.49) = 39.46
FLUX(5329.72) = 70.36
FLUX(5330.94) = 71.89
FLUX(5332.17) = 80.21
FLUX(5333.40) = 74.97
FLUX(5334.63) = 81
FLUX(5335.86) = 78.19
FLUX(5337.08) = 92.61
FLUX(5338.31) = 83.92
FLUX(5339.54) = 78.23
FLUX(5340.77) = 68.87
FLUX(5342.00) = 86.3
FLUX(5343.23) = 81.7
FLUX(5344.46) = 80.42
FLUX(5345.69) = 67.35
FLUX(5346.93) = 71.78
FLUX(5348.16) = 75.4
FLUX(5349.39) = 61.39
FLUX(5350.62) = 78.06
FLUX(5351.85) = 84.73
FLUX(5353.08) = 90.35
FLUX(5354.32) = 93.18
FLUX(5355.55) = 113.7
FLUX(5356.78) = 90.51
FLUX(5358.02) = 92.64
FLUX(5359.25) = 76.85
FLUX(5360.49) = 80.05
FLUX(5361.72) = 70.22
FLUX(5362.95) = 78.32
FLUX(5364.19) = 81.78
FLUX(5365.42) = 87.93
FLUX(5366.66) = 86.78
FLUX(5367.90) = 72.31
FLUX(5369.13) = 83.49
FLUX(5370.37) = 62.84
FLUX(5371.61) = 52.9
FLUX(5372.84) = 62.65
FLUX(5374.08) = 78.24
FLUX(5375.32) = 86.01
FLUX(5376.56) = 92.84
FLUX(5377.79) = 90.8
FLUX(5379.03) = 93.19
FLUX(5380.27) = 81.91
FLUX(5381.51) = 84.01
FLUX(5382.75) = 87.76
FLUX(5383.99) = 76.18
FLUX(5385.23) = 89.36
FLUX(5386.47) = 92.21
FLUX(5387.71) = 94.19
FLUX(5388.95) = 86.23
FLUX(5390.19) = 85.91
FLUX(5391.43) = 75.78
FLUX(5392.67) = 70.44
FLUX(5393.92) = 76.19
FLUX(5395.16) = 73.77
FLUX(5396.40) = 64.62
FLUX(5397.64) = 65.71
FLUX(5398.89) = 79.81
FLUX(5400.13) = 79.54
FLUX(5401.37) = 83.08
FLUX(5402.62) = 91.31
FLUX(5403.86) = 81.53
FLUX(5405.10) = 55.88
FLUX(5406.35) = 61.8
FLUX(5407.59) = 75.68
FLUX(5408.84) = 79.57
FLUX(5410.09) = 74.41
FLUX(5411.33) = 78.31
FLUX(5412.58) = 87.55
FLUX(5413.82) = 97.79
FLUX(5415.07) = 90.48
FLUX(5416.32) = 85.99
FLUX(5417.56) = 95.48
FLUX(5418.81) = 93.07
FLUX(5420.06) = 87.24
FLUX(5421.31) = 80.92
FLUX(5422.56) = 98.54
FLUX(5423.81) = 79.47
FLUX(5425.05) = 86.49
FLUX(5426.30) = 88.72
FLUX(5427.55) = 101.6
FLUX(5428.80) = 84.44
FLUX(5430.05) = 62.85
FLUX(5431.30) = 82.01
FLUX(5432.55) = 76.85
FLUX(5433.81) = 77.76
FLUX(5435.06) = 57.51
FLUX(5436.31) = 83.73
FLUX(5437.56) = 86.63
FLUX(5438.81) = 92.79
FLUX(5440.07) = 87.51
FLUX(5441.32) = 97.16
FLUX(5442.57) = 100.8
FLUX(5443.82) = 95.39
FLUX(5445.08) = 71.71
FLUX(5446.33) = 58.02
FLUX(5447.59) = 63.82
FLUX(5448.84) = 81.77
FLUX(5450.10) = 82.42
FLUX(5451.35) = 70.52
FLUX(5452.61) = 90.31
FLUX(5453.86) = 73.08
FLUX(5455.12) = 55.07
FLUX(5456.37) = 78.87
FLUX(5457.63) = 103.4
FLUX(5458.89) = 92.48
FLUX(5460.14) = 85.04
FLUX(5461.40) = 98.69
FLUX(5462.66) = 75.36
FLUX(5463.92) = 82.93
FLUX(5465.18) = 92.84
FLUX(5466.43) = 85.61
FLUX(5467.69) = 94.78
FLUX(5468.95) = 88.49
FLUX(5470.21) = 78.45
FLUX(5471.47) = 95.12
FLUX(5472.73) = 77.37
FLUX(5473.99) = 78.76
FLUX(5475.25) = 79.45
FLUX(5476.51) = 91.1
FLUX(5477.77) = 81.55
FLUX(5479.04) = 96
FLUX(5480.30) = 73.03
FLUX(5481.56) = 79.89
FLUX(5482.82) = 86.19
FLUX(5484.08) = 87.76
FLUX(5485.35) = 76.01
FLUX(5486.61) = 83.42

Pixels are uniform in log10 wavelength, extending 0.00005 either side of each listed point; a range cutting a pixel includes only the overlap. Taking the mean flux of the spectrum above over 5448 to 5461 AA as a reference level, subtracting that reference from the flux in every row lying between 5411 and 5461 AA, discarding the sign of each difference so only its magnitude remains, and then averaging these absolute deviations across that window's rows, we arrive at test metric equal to 10.0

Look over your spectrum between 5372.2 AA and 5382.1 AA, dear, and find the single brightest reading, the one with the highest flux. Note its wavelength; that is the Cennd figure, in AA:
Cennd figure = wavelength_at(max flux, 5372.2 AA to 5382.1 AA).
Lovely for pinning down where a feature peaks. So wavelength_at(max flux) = 5379.03 AA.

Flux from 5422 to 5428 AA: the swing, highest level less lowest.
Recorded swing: 22.1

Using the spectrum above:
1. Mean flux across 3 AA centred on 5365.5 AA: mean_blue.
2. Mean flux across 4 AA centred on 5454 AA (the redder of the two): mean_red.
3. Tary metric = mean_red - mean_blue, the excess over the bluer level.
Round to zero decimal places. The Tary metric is -13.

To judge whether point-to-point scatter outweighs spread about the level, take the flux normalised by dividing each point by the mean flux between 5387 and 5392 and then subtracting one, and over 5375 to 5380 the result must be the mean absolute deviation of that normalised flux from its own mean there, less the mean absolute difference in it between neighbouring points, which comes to -0.016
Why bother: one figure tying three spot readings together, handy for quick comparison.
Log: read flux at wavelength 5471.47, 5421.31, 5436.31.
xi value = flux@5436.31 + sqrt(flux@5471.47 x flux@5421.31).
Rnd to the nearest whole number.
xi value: 171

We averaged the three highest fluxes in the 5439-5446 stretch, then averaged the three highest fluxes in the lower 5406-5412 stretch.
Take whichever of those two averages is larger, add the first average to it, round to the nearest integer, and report 196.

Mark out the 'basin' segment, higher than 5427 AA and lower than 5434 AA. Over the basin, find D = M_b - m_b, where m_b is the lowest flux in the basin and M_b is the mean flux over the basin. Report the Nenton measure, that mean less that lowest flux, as 18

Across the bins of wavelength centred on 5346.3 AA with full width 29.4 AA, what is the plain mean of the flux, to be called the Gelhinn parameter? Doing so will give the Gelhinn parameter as 81.8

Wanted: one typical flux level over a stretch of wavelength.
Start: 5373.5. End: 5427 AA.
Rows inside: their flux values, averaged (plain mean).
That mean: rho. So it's 83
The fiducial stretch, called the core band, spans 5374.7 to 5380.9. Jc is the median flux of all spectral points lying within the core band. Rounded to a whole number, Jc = 91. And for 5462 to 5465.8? 83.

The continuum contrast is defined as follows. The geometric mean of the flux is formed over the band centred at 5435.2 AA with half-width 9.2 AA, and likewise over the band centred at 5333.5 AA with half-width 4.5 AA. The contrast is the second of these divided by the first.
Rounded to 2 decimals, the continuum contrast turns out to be 0.93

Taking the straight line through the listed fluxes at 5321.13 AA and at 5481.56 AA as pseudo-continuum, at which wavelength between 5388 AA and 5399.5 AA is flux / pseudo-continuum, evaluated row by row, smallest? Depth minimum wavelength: 5396.40 AA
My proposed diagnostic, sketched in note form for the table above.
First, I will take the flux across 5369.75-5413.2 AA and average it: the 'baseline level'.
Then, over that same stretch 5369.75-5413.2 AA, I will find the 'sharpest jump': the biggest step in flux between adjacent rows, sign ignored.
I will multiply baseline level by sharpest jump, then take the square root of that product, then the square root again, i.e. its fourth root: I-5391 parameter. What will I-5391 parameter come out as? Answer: 6.70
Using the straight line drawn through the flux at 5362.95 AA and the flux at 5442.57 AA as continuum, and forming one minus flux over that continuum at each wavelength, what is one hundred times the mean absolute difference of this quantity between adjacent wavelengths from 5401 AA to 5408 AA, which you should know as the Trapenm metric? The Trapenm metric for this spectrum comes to 14.0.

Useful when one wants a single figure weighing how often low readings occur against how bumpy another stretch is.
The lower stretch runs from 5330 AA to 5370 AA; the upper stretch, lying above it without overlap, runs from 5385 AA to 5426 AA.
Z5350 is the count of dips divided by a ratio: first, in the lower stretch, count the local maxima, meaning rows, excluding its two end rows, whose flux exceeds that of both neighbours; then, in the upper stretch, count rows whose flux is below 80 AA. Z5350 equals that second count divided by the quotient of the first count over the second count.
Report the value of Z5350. 25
